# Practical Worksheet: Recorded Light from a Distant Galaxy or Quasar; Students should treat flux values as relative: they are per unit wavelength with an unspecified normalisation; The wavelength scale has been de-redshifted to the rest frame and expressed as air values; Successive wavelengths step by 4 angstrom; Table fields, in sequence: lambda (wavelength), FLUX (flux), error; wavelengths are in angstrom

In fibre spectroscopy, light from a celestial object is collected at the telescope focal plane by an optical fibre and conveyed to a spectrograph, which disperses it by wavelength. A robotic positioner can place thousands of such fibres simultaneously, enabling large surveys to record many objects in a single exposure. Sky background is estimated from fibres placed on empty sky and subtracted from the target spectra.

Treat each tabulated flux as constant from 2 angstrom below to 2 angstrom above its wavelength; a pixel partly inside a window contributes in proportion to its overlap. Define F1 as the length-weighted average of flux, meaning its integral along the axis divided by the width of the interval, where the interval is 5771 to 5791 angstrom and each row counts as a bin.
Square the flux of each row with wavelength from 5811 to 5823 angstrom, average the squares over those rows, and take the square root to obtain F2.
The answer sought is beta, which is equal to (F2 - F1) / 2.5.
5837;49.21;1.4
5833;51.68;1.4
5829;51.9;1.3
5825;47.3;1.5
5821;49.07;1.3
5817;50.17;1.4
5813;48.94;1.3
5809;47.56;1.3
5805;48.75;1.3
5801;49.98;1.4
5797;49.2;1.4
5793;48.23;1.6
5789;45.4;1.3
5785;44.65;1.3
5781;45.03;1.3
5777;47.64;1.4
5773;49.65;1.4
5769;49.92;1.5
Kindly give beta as 1.2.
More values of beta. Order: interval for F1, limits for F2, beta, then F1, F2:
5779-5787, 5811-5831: 1.9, 44.8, 49.5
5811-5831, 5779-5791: -1.8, 49.5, 45.0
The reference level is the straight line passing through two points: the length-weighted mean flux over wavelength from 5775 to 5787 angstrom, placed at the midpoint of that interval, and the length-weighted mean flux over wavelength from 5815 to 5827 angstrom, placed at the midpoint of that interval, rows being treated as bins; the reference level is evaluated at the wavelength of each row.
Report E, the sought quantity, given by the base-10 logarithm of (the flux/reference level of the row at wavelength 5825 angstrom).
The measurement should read -0.02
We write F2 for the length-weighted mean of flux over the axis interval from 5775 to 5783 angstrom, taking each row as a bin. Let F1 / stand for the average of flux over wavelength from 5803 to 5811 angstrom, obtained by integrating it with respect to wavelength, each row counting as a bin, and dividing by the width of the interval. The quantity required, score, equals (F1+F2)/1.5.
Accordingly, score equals 63.0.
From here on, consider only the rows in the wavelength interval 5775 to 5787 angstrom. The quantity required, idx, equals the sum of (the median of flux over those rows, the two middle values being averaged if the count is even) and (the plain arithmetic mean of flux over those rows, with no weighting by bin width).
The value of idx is 91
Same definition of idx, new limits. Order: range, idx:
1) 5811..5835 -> 99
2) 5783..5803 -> 96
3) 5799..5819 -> 98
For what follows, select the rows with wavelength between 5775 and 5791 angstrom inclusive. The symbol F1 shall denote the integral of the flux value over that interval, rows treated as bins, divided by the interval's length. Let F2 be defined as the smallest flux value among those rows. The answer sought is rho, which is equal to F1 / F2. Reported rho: 1.02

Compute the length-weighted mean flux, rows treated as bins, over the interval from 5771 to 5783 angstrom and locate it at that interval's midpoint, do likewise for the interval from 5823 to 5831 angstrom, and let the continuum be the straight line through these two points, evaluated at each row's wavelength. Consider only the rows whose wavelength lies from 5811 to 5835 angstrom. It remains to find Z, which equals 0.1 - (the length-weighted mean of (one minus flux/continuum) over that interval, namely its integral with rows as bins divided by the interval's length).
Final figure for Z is 0.108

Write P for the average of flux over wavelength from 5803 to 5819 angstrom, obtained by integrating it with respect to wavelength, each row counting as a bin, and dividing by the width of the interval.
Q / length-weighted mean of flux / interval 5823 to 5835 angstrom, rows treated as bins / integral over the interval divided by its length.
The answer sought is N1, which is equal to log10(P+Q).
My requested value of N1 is 1.996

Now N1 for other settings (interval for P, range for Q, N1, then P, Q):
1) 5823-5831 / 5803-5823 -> 1.993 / 50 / 48.9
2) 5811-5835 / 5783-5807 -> 1.989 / 50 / 47.7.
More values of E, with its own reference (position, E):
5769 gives 0.05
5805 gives 0.01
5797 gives 0.02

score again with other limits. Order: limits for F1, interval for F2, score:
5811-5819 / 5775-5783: 63.9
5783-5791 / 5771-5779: 62.4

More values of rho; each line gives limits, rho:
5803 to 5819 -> 1.03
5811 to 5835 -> 1.05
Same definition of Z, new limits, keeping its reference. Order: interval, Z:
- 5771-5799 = 0.086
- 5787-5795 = 0.074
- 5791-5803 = 0.117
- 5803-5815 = 0.092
